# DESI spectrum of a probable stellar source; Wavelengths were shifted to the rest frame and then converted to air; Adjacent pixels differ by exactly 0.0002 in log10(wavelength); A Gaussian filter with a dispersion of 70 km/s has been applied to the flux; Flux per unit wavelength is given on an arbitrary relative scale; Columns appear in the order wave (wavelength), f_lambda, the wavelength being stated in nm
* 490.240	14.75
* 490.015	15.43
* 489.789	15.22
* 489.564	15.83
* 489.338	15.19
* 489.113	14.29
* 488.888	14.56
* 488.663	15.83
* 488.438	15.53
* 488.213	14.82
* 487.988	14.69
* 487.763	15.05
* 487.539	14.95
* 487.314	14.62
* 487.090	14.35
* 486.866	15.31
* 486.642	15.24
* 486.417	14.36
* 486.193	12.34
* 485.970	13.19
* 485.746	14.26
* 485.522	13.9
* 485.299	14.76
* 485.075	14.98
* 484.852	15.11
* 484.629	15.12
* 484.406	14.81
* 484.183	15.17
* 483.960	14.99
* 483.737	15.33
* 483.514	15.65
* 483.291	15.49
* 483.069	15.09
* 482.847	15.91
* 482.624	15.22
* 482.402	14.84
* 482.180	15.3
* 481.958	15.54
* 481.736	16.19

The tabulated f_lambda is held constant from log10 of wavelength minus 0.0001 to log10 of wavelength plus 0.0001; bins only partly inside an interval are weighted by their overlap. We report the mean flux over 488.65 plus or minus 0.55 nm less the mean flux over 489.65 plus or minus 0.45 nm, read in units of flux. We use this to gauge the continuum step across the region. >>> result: -0.4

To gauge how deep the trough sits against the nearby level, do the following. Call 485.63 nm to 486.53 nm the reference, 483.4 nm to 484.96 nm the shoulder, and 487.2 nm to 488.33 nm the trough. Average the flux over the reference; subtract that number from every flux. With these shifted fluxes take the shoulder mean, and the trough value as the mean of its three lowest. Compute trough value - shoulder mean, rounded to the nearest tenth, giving -0.5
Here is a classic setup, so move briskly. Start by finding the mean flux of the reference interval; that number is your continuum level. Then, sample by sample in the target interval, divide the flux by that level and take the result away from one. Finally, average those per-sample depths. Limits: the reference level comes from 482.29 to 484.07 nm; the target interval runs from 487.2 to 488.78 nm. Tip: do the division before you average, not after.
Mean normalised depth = 0.016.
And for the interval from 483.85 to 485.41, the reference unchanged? 0.021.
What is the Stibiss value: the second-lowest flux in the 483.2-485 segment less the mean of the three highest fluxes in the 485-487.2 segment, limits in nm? -0.19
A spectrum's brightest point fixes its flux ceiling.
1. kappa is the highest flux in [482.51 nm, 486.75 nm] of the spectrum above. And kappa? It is 15.91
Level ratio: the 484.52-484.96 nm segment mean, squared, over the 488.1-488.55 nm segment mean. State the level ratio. 15.1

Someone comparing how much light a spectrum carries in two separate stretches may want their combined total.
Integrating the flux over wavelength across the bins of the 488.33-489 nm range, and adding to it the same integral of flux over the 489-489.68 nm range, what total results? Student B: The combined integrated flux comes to 20.5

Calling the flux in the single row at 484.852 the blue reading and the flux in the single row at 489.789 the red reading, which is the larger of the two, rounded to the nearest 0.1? 15.2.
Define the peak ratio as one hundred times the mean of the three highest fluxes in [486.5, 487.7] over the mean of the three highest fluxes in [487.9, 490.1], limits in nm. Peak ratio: 96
